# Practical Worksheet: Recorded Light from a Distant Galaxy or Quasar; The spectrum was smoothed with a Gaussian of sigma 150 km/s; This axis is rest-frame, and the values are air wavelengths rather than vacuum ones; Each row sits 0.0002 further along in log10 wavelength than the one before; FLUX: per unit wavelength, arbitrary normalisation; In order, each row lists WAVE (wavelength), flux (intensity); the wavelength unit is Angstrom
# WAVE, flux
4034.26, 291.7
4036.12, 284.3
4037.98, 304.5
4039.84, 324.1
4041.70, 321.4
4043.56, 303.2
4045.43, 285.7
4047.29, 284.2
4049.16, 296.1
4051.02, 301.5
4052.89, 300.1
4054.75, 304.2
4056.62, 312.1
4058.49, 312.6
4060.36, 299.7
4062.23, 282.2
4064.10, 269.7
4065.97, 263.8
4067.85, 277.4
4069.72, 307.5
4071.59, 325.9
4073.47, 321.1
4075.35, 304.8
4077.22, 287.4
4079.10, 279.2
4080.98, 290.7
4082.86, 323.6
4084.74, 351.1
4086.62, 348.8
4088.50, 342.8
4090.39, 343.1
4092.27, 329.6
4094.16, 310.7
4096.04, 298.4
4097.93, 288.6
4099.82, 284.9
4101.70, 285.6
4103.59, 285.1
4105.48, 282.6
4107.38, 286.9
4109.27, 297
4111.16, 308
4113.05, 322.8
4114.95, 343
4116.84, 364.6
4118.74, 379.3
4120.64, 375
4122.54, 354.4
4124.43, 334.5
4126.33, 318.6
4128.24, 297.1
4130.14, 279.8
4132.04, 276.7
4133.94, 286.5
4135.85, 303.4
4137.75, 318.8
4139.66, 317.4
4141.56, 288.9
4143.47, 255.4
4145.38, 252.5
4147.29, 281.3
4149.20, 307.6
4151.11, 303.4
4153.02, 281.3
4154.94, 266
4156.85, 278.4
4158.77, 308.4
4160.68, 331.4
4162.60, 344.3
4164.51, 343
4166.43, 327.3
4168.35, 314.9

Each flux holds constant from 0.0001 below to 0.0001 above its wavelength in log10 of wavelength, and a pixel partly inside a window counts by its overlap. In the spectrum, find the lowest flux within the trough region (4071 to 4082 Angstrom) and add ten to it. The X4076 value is 289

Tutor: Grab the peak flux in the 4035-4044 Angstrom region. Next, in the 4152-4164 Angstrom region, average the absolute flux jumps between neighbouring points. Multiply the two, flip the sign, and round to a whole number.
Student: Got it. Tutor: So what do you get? -6067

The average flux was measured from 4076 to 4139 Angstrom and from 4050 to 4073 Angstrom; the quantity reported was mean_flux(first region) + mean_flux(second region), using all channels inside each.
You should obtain 611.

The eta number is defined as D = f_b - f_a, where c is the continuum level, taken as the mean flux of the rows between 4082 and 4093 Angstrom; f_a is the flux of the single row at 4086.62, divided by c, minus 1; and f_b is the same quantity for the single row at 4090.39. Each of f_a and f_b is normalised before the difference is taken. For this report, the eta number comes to -0.02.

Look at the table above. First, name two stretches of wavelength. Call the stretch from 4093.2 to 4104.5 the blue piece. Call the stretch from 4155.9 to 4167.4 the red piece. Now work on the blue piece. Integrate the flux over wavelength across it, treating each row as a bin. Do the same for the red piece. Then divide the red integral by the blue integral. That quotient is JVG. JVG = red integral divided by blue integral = 1.12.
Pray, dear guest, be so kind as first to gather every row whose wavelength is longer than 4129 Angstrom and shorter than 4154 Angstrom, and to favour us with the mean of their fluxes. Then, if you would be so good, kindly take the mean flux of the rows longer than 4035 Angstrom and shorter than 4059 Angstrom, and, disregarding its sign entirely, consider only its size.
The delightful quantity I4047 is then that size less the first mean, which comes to 14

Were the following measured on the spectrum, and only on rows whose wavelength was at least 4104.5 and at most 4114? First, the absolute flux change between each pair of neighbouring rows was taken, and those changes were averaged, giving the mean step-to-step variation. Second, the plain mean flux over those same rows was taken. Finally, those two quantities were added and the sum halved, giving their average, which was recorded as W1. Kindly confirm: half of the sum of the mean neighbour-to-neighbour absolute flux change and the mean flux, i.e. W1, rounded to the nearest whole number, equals 155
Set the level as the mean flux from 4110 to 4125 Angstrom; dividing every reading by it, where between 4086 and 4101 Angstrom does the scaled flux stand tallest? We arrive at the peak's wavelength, 4086.62 Angstrom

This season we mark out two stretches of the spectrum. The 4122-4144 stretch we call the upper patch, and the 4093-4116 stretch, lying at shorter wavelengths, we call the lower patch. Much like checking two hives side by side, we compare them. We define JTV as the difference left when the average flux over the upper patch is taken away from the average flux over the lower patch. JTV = -3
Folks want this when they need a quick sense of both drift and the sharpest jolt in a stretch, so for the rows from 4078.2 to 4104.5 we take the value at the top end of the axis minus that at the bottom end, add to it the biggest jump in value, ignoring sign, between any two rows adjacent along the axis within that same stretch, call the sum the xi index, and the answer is 39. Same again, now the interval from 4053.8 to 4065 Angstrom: -17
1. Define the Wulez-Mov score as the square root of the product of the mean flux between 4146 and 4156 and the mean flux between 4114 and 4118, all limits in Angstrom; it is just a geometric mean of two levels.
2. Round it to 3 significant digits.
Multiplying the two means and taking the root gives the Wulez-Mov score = 319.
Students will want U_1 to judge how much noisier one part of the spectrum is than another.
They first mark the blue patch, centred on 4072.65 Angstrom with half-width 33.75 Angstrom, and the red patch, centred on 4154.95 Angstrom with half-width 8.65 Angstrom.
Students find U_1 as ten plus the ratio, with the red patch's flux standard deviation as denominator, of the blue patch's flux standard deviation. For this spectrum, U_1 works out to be 10.9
